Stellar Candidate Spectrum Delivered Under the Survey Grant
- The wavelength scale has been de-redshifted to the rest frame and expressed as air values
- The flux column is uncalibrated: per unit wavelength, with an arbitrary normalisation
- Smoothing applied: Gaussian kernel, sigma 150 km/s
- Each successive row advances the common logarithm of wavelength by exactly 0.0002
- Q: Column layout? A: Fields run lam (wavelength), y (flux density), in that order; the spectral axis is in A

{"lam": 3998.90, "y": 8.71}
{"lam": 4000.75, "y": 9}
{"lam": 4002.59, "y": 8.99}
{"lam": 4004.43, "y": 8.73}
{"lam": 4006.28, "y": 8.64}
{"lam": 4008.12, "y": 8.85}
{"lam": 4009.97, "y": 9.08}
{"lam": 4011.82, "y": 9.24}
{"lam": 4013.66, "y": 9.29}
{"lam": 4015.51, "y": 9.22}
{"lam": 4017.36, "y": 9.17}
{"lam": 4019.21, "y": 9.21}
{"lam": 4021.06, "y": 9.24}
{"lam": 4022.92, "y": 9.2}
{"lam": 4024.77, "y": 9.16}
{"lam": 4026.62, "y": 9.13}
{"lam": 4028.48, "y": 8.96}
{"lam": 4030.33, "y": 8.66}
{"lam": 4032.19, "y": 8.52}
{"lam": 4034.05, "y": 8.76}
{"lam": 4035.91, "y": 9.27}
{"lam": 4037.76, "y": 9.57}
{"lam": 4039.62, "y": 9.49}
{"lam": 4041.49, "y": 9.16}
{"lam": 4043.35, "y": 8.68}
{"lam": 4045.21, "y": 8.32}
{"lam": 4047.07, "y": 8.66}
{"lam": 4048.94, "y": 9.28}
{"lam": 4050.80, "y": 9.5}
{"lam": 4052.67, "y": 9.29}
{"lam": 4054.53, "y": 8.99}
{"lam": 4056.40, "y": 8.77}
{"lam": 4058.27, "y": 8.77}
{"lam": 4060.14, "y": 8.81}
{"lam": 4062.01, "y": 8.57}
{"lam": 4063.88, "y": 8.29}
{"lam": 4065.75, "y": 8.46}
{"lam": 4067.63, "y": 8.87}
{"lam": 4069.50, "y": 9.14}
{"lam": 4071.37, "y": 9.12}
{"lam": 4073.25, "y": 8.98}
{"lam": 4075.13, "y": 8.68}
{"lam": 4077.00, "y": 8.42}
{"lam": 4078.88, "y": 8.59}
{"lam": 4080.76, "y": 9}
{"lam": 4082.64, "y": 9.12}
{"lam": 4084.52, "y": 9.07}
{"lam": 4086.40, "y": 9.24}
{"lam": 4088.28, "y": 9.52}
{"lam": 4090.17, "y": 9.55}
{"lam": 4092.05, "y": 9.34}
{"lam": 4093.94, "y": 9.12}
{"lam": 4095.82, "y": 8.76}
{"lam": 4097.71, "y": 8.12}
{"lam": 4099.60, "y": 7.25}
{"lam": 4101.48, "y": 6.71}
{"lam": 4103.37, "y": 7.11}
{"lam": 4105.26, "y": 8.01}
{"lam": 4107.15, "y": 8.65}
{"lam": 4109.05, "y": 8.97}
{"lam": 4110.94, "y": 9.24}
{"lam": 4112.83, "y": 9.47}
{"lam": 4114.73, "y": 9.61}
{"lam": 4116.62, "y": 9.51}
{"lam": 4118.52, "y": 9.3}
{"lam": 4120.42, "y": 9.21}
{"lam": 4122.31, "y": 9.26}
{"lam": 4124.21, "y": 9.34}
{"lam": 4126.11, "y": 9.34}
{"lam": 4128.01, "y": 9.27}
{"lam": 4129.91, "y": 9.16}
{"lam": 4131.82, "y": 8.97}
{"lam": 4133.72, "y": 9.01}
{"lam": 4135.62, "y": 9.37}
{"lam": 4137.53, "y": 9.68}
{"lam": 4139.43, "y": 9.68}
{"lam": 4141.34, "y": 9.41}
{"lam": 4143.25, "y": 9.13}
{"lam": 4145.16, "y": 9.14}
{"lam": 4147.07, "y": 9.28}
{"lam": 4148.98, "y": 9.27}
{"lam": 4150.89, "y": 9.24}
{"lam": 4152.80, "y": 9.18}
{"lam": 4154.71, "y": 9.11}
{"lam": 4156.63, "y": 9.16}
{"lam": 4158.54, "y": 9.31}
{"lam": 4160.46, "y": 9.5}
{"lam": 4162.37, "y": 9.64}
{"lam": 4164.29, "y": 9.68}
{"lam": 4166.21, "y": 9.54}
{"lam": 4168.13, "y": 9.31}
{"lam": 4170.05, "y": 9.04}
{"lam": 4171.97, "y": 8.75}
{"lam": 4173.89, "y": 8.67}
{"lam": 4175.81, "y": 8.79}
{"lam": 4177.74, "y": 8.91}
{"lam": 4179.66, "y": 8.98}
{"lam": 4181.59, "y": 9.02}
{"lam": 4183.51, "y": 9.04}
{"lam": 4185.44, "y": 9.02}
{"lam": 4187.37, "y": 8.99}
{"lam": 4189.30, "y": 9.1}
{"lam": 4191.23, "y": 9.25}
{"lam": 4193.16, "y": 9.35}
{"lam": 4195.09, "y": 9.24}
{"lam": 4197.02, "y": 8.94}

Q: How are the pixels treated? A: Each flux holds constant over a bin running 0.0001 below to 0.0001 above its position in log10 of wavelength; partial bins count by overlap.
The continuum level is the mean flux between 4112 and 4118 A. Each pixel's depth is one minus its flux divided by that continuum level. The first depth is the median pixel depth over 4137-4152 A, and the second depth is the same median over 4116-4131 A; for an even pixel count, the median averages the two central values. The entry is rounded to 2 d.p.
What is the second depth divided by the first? 0.96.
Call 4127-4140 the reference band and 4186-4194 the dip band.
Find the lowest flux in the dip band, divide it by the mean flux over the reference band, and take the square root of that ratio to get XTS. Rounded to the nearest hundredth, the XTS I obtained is 0.98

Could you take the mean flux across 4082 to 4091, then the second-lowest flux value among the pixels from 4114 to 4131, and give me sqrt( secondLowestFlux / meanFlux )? 1.00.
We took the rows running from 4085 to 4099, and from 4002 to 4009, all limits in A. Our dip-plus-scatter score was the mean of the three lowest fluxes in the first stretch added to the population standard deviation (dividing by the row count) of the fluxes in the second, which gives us 8.80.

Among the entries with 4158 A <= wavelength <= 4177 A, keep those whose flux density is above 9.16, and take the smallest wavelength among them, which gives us 4158.54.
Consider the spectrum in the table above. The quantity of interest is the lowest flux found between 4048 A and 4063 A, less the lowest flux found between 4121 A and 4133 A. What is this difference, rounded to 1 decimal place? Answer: -0.4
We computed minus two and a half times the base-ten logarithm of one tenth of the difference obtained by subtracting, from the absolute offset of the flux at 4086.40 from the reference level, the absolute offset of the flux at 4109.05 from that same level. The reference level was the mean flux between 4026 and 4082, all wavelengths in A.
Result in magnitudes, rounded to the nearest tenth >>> 3.9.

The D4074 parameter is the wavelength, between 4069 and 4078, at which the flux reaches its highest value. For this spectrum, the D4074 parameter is 4069.50 A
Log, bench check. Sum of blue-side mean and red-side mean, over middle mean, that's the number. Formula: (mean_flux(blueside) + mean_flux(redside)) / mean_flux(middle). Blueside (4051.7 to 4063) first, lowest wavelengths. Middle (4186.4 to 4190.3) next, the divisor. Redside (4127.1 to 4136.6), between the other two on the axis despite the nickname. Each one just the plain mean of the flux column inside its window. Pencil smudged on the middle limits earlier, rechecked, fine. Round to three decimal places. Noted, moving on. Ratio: 1.993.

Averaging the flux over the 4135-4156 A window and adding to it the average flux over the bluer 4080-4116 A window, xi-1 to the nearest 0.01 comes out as 18.05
